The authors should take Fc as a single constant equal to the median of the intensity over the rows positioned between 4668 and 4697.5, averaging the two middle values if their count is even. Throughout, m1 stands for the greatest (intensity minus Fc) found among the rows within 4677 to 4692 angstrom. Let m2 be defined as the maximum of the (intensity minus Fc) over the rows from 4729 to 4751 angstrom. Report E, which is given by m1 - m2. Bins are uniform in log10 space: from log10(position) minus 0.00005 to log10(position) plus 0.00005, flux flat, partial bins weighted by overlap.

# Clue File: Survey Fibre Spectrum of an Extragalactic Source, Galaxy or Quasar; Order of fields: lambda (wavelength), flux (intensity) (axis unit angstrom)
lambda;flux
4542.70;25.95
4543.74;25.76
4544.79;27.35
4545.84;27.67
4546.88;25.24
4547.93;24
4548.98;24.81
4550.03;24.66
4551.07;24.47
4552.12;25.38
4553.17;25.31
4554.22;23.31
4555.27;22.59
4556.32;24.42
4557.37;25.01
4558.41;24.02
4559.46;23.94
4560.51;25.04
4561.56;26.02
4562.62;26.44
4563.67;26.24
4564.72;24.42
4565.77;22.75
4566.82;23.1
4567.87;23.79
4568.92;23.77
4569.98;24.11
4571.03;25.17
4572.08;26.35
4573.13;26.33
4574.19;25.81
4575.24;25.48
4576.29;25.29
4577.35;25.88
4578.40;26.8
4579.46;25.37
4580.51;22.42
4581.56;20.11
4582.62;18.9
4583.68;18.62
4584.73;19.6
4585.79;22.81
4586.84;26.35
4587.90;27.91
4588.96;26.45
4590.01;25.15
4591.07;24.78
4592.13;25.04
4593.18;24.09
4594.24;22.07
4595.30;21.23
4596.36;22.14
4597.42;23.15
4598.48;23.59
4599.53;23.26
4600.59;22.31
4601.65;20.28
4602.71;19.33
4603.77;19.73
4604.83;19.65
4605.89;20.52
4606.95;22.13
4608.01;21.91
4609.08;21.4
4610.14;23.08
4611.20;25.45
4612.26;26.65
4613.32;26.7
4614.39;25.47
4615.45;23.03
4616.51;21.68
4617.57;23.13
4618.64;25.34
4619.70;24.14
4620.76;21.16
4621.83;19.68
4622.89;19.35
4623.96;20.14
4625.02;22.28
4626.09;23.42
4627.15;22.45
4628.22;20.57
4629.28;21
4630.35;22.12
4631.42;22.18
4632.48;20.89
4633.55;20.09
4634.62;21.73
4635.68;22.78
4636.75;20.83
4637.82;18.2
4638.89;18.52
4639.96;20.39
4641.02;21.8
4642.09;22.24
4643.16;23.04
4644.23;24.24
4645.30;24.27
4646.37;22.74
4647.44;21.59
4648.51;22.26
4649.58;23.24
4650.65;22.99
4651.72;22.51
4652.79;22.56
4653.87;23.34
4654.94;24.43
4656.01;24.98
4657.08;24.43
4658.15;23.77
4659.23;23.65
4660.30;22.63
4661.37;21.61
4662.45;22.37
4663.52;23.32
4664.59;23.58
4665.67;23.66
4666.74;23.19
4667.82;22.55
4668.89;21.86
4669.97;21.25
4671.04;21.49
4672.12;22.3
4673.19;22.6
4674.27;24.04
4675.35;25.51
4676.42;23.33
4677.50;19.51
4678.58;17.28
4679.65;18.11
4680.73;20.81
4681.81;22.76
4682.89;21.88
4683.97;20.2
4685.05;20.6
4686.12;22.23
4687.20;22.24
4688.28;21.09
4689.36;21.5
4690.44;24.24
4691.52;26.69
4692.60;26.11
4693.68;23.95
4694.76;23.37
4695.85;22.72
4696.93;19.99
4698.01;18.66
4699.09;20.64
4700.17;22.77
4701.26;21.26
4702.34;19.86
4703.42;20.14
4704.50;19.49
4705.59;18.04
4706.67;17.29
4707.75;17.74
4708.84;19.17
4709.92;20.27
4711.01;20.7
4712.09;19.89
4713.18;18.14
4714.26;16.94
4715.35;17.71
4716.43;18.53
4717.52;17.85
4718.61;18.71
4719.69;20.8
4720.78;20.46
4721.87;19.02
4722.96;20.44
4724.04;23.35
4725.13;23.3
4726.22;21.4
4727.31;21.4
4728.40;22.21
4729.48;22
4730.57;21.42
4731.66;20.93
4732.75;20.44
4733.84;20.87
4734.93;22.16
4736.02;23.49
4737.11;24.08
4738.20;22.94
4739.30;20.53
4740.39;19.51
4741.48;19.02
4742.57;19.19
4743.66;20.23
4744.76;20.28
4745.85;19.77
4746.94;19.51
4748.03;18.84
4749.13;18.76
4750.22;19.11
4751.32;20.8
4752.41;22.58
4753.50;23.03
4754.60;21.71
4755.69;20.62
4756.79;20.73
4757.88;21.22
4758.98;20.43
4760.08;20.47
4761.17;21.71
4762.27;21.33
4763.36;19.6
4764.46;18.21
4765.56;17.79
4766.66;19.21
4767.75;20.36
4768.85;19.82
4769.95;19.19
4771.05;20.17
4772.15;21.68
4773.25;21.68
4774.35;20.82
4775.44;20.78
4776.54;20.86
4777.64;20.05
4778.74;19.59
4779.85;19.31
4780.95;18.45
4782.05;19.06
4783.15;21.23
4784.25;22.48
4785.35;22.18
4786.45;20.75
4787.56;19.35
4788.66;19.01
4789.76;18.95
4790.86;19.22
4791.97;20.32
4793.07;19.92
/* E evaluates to 3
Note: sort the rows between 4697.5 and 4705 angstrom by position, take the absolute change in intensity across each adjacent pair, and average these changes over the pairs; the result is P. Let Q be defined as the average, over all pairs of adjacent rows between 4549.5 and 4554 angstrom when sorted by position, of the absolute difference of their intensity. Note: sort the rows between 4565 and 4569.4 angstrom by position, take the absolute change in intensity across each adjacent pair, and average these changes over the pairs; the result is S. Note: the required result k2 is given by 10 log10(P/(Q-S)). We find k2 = 15.6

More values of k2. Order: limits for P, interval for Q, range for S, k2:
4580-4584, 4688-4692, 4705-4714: 1.5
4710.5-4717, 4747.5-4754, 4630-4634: 8.4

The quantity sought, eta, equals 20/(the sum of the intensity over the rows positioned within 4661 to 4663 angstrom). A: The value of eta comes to 0.45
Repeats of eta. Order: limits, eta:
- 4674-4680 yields 0.16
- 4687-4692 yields 0.17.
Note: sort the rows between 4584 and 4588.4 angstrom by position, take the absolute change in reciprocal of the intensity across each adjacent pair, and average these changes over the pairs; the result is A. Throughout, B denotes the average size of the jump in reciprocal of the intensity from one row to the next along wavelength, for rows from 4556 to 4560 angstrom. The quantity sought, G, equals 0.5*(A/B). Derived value 2.76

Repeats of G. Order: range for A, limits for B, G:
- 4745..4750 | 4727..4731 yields 0.40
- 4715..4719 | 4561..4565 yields 0.95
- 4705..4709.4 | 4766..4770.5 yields 0.68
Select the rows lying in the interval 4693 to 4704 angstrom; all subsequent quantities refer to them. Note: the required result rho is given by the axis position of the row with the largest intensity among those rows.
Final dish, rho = 4693.68 angstrom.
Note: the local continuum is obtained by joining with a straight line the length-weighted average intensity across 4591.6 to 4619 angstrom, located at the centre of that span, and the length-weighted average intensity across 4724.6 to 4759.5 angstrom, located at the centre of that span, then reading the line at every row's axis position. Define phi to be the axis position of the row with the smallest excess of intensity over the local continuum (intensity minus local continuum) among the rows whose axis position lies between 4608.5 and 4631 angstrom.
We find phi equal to 4622.89 angstrom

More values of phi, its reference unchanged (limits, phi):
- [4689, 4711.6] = 4706.67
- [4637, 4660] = 4637.82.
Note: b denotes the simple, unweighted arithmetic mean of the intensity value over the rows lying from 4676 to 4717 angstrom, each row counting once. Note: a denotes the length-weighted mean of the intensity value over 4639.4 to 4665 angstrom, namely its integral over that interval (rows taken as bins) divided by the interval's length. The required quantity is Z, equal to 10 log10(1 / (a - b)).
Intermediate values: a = 23.0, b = 20.7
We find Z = -4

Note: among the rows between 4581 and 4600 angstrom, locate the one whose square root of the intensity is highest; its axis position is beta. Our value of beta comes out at 4587.90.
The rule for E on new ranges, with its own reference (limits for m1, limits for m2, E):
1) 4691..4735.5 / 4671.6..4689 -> 1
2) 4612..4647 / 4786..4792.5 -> 6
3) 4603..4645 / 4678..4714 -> 0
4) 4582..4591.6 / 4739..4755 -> 5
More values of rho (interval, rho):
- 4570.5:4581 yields 4578.40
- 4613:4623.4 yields 4613.32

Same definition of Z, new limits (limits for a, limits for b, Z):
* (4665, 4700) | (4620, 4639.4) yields 0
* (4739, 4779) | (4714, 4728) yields 6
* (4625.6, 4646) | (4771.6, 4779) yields 1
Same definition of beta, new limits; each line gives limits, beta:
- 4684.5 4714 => 4691.52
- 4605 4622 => 4613.32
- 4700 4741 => 4737.11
